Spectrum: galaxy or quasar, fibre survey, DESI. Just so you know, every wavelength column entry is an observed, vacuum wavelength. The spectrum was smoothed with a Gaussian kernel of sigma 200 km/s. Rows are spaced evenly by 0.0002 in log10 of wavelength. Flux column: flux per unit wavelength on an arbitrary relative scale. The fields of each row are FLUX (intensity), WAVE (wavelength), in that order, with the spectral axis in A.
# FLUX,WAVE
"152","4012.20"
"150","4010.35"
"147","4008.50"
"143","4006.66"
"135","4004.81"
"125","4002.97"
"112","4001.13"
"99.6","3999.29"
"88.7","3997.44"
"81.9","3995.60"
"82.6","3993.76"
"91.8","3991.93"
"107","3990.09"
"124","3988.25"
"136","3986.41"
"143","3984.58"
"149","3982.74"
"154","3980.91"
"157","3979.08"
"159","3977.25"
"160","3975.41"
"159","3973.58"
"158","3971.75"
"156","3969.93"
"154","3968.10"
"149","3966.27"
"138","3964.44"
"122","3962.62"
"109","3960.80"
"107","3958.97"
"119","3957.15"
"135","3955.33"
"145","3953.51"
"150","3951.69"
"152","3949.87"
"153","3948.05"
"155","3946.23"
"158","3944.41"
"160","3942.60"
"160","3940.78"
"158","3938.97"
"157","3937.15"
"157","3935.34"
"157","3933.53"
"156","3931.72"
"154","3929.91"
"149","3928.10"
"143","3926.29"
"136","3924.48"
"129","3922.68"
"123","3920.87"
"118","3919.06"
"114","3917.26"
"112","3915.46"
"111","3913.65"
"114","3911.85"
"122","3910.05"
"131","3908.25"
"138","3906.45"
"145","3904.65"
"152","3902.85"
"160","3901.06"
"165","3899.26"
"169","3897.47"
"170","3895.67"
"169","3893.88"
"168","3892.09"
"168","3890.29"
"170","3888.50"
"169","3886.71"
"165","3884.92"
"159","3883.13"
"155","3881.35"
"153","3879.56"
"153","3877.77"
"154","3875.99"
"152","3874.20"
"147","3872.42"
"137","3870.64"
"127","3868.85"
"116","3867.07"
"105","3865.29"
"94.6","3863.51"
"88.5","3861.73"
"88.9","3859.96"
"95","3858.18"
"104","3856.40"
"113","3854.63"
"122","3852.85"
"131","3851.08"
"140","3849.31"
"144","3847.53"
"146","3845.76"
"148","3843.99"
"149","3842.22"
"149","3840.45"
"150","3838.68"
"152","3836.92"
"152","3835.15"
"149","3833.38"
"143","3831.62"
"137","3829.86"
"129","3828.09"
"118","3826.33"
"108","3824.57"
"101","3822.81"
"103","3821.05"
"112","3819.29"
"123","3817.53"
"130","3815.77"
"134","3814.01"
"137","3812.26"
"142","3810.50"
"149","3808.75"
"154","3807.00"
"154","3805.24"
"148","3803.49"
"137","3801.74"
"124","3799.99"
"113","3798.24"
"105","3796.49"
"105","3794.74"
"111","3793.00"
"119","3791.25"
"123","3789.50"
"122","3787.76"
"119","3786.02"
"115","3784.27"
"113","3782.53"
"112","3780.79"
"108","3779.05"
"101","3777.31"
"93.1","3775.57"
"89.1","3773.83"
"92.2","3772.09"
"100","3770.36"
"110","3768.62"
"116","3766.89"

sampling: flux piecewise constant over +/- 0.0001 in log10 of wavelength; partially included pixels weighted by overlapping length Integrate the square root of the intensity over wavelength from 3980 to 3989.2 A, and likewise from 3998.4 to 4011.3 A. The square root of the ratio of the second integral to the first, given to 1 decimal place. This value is 1.2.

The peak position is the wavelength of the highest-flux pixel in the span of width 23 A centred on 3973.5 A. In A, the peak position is 3975.41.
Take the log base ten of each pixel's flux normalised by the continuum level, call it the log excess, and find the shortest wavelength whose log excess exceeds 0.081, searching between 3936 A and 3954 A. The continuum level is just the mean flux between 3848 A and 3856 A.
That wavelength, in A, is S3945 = 3937.15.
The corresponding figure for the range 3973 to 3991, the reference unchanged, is 3973.58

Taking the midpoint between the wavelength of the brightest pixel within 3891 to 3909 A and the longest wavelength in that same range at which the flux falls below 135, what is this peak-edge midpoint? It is 3902.0 A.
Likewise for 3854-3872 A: 3869.7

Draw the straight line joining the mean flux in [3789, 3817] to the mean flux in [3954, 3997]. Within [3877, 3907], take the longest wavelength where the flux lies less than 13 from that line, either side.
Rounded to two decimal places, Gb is 3906.45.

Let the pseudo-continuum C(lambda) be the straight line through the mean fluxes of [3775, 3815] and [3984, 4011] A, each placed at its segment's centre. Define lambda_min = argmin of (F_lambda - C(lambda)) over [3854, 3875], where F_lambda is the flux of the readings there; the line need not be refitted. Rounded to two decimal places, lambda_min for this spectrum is 3861.73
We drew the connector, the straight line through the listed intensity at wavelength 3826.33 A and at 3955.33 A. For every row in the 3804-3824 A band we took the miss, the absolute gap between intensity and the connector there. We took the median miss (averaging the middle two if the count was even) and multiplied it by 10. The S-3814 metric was 176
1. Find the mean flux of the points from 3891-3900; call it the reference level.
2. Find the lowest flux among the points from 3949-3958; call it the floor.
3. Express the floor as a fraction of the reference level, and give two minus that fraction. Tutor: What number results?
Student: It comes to 1.29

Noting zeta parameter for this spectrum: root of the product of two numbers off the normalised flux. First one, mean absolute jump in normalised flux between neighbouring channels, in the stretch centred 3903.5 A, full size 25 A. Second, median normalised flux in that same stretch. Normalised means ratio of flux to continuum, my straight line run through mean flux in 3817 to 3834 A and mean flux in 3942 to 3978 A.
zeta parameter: 0.20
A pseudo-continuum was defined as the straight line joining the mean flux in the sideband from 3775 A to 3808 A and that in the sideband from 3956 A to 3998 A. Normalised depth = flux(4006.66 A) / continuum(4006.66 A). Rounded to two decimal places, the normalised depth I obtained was 1.08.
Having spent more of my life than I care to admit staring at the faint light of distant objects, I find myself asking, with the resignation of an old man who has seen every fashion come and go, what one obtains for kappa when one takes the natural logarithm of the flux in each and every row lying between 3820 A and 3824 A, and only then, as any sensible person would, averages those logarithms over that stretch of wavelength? 4.6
